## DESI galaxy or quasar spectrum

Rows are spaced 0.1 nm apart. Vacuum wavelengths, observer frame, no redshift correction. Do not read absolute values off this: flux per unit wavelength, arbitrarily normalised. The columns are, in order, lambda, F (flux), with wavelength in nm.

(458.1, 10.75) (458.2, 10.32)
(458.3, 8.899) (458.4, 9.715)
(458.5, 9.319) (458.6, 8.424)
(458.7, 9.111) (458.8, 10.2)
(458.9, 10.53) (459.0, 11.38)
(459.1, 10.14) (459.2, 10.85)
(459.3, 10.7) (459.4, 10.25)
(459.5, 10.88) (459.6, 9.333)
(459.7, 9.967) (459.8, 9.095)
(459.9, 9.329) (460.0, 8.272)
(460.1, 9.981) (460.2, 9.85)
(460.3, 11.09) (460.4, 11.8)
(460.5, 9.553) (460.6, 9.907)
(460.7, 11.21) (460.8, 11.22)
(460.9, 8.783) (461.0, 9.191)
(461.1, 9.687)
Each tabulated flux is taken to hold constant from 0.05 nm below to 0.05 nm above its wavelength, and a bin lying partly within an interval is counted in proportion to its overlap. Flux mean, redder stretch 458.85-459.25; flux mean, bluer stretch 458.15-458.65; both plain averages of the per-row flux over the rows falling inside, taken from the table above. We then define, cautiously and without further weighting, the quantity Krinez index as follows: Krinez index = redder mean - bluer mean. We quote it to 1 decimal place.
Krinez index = 1.4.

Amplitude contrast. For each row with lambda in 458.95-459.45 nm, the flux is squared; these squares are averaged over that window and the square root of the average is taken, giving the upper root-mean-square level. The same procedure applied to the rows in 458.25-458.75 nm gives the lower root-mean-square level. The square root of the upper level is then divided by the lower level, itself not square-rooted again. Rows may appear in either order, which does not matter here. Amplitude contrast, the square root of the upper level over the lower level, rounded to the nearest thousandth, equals 0.359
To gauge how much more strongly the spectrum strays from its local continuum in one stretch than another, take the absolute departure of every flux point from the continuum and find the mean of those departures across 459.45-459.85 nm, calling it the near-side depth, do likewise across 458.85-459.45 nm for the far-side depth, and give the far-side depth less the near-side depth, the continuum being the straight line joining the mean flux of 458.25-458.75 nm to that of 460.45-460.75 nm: 0.57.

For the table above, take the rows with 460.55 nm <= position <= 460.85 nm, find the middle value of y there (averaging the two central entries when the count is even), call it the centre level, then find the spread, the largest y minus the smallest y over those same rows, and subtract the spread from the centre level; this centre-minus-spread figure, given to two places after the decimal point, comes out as 9.90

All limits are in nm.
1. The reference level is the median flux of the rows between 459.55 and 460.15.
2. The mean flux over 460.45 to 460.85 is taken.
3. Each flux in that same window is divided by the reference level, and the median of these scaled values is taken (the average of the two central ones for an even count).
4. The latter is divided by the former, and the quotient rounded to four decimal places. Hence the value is 0.1080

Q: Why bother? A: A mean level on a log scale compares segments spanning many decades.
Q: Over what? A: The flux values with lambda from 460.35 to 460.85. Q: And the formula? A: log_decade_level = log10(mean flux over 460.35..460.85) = 1.03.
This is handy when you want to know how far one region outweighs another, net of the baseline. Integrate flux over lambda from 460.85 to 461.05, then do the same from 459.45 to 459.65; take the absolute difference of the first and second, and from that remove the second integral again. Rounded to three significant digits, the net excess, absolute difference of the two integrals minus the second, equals -1.80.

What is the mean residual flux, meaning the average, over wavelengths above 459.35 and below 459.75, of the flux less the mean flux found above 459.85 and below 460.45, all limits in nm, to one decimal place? 0.1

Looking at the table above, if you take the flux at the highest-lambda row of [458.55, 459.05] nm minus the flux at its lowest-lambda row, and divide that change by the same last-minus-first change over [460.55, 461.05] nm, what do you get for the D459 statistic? -4.1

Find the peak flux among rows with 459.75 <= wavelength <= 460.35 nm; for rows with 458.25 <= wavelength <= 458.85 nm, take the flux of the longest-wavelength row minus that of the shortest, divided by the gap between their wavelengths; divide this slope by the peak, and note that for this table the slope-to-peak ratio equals 0.2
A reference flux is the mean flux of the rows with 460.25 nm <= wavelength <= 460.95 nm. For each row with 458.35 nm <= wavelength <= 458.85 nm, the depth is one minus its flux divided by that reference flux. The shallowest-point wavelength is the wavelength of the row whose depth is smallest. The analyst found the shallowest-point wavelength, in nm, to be 458.8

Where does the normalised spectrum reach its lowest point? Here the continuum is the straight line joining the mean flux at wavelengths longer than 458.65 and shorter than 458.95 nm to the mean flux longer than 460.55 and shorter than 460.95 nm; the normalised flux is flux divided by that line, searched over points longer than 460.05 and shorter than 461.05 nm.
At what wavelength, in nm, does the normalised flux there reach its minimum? 460.9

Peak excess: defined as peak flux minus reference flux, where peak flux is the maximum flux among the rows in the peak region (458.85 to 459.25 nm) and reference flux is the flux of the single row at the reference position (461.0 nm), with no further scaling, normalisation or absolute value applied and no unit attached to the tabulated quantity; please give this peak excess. 2.2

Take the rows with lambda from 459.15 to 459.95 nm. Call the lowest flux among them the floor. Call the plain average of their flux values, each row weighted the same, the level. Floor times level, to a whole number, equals 91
